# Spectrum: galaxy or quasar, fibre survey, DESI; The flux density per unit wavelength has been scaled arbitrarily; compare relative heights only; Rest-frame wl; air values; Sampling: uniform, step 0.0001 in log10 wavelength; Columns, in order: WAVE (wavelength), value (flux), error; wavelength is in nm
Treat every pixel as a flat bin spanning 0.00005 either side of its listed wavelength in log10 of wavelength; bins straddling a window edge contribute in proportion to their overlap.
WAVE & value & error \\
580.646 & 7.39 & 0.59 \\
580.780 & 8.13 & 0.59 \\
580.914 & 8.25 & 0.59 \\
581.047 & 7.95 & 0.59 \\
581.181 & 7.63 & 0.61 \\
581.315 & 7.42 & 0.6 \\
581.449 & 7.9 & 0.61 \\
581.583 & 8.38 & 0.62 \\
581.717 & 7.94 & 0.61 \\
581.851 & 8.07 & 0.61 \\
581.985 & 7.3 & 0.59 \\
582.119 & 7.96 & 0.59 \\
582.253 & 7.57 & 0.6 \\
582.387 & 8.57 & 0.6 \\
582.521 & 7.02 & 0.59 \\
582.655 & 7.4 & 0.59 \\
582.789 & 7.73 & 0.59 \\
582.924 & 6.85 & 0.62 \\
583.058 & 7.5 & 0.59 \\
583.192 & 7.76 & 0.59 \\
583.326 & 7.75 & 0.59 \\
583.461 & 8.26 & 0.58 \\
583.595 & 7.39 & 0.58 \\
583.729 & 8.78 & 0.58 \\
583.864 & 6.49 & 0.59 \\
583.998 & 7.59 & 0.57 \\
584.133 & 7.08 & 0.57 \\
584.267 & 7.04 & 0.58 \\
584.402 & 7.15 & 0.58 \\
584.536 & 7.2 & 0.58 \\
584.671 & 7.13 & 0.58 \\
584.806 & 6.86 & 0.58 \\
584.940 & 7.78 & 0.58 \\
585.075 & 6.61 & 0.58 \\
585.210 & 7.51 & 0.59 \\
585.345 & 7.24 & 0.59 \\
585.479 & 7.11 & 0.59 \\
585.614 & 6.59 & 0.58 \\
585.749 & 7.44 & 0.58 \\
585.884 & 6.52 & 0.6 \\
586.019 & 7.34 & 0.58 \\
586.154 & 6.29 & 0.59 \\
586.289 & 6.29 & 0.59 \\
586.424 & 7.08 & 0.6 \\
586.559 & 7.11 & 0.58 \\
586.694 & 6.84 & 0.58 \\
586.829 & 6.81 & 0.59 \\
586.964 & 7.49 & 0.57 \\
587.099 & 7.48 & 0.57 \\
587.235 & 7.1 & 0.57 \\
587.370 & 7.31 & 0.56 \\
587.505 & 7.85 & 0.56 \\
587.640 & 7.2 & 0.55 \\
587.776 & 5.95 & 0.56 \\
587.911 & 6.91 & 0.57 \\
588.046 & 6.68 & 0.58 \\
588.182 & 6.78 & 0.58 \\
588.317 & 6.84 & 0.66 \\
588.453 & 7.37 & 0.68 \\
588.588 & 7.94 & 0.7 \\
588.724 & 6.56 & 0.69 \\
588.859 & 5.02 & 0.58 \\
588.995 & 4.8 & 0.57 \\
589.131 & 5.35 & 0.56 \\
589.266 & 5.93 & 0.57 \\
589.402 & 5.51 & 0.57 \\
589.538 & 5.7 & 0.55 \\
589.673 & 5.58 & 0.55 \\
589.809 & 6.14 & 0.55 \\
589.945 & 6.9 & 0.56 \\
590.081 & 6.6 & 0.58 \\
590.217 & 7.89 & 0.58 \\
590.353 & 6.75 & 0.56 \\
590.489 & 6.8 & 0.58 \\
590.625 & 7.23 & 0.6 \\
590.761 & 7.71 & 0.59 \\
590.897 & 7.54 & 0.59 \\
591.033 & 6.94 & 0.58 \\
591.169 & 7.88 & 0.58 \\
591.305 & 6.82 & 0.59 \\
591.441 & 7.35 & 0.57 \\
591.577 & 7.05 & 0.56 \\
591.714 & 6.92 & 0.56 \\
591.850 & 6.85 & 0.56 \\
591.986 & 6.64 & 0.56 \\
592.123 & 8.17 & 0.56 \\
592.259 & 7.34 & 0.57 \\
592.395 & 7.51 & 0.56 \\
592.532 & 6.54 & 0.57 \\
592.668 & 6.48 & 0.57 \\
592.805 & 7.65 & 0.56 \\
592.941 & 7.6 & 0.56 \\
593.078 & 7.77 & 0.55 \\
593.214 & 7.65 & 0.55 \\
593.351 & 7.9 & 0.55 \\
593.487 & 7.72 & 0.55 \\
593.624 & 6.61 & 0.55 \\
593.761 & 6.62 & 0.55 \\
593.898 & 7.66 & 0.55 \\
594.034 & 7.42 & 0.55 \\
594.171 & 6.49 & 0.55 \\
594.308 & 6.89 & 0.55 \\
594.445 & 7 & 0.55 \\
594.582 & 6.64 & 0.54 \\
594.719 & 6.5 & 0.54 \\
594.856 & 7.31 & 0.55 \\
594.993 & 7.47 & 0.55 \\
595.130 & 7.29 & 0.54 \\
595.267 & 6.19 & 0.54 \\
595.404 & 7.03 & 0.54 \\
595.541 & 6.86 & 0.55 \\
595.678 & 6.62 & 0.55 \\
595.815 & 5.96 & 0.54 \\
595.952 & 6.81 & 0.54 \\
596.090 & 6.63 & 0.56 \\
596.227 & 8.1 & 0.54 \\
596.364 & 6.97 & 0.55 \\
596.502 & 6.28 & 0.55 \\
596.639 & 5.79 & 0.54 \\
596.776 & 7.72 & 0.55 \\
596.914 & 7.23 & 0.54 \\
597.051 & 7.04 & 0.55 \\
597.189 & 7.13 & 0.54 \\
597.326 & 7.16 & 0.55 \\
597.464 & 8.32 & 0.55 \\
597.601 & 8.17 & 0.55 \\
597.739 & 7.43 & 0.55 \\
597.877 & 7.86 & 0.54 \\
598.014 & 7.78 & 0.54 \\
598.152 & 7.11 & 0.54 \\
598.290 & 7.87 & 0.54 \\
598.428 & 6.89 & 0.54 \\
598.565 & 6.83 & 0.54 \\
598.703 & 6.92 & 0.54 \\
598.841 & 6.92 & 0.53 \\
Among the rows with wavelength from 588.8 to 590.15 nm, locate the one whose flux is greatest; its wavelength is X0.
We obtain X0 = 589.945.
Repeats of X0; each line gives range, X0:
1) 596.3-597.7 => 597.464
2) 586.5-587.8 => 587.505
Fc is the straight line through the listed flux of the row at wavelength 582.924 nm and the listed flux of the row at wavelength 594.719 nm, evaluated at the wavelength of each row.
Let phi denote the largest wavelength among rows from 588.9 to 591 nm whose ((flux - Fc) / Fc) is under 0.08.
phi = 590.489 nm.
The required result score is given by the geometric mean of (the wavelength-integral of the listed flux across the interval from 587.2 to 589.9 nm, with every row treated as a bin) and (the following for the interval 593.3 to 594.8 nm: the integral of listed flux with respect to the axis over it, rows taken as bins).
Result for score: 14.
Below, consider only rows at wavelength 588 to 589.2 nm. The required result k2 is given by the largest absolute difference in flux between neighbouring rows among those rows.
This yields 1.54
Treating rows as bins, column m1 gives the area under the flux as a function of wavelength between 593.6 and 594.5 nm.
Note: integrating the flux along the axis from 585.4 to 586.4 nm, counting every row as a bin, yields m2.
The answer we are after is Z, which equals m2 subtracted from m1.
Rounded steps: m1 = 6.27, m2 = 6.8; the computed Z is -0.54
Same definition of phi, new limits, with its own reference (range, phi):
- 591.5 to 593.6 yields 592.668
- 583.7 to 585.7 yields 585.614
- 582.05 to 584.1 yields 583.864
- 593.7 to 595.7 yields 595.678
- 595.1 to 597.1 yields 596.639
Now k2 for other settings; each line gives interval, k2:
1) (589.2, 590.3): 1.29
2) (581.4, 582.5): 1.00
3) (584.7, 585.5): 1.17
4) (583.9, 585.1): 1.17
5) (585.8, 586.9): 1.05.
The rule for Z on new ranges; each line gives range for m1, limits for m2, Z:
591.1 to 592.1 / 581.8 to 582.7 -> 0.19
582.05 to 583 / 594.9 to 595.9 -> 0.41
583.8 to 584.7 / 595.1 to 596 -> 0.40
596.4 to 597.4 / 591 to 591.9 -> 0.50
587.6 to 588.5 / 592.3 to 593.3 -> -1.21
